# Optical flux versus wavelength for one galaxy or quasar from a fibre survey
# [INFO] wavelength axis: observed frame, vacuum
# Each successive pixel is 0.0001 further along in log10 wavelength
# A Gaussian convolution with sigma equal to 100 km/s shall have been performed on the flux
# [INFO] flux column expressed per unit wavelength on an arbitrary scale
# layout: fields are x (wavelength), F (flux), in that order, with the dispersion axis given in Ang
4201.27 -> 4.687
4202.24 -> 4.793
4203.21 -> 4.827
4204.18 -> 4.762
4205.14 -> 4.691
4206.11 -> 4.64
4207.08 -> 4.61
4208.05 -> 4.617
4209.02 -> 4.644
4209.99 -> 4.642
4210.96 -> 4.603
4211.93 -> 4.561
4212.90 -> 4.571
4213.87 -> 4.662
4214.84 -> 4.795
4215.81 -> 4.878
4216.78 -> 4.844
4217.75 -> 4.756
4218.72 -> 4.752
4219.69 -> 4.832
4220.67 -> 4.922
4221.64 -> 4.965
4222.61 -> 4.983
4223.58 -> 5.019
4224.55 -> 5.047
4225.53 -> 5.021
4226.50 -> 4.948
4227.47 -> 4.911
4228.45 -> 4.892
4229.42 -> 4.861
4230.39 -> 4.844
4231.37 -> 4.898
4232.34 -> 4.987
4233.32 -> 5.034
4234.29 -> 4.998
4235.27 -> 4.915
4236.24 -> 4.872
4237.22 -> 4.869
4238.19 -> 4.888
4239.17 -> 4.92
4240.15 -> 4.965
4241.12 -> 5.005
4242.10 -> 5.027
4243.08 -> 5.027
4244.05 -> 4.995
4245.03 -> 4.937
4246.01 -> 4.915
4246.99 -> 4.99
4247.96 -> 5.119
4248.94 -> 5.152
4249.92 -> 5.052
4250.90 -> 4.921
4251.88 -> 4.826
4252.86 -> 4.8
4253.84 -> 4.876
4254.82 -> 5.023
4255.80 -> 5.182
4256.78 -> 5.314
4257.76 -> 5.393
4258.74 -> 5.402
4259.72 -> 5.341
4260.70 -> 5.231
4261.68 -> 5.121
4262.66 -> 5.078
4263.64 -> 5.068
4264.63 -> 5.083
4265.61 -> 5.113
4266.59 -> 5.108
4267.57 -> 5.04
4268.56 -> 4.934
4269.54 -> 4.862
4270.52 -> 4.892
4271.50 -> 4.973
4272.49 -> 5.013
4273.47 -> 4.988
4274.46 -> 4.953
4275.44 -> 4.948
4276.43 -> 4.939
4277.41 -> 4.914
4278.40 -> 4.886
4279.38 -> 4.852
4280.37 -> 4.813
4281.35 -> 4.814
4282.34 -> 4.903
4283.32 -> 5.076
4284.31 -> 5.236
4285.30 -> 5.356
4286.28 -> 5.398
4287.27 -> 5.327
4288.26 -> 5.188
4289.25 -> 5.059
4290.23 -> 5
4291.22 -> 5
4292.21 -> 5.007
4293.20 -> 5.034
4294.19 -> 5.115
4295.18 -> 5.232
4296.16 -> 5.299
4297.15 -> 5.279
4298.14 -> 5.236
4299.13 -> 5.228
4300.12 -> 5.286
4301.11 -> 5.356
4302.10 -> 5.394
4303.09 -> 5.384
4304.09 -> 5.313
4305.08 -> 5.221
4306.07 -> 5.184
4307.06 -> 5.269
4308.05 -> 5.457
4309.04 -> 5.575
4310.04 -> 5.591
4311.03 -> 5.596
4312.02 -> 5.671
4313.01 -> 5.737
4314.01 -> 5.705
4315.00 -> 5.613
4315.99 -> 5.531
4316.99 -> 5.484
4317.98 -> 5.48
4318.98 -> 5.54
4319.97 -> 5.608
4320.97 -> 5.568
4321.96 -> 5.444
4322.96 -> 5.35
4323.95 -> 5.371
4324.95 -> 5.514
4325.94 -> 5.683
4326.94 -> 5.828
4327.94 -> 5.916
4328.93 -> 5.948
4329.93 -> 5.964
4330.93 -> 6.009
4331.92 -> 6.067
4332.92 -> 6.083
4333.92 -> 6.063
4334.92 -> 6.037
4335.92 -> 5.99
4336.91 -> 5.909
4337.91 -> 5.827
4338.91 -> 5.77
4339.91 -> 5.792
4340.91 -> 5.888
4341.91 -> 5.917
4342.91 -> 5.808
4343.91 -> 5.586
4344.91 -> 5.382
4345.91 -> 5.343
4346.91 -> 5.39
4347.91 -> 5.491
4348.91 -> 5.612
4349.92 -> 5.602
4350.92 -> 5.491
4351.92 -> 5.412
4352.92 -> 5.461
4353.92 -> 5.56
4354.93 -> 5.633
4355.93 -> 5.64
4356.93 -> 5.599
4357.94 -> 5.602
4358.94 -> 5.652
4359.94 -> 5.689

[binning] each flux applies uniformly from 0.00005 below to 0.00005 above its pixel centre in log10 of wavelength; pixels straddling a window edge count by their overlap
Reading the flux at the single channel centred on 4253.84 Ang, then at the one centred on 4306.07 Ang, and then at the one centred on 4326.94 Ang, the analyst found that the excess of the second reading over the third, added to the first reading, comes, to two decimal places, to 4.23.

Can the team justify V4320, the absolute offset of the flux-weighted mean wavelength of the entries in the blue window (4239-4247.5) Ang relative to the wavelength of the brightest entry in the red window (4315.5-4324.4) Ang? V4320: 76.9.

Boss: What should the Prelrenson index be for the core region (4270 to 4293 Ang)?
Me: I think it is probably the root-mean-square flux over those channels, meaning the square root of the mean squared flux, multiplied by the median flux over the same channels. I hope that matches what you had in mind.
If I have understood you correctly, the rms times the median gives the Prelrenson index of 25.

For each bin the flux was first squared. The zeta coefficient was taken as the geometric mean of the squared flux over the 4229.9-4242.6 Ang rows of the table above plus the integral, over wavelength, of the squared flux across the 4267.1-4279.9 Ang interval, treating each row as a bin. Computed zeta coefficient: 336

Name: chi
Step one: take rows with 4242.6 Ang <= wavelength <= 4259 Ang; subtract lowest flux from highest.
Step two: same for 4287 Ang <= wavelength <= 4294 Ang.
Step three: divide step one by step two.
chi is 1.8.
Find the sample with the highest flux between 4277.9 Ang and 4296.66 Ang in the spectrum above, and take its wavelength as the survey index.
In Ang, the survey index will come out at 4286.28 Ang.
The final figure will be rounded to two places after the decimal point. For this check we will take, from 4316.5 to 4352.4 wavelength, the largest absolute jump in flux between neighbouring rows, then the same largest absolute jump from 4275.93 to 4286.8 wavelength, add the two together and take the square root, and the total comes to 0.63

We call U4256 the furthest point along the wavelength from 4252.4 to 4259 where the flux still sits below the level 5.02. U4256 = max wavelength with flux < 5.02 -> 4253.84 Ang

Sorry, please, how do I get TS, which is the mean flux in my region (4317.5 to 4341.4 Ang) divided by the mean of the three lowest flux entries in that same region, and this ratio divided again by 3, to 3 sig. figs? 0.357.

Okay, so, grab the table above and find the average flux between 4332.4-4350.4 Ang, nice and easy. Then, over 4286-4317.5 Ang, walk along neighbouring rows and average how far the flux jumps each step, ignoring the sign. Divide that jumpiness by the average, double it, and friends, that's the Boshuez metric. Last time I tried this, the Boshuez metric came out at 0.0219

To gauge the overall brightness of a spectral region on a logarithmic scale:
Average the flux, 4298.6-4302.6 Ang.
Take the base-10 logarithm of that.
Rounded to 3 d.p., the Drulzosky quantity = 0.726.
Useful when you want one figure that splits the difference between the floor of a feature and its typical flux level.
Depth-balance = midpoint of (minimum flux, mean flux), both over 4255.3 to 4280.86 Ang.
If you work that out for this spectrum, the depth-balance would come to 4.93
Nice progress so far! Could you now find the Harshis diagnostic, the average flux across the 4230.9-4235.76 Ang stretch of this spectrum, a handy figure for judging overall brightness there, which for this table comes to 4.97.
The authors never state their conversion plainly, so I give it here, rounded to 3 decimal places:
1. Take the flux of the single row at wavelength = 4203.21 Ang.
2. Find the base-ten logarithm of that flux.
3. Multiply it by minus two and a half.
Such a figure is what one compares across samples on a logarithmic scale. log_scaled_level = -1.709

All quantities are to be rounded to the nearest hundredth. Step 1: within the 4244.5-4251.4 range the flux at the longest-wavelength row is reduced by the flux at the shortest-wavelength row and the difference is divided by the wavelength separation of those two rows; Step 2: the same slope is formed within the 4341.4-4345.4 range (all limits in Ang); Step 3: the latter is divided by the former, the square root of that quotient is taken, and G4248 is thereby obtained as 8.09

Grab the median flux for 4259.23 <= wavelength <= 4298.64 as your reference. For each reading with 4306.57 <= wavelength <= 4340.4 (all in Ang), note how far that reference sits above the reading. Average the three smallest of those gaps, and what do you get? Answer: -1.0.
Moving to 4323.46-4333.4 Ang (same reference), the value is -1.0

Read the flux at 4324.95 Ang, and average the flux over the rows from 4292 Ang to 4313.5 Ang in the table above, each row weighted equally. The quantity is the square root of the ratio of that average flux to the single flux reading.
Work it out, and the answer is 0.98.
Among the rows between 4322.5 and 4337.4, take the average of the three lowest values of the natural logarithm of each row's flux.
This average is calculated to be 1.69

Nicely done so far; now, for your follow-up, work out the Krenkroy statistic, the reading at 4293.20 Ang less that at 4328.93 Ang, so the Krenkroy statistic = -0.91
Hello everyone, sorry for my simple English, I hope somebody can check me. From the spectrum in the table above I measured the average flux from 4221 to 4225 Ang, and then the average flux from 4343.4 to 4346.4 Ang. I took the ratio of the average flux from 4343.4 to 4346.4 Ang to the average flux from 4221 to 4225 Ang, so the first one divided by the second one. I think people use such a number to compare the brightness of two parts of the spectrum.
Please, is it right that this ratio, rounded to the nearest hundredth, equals 1.09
